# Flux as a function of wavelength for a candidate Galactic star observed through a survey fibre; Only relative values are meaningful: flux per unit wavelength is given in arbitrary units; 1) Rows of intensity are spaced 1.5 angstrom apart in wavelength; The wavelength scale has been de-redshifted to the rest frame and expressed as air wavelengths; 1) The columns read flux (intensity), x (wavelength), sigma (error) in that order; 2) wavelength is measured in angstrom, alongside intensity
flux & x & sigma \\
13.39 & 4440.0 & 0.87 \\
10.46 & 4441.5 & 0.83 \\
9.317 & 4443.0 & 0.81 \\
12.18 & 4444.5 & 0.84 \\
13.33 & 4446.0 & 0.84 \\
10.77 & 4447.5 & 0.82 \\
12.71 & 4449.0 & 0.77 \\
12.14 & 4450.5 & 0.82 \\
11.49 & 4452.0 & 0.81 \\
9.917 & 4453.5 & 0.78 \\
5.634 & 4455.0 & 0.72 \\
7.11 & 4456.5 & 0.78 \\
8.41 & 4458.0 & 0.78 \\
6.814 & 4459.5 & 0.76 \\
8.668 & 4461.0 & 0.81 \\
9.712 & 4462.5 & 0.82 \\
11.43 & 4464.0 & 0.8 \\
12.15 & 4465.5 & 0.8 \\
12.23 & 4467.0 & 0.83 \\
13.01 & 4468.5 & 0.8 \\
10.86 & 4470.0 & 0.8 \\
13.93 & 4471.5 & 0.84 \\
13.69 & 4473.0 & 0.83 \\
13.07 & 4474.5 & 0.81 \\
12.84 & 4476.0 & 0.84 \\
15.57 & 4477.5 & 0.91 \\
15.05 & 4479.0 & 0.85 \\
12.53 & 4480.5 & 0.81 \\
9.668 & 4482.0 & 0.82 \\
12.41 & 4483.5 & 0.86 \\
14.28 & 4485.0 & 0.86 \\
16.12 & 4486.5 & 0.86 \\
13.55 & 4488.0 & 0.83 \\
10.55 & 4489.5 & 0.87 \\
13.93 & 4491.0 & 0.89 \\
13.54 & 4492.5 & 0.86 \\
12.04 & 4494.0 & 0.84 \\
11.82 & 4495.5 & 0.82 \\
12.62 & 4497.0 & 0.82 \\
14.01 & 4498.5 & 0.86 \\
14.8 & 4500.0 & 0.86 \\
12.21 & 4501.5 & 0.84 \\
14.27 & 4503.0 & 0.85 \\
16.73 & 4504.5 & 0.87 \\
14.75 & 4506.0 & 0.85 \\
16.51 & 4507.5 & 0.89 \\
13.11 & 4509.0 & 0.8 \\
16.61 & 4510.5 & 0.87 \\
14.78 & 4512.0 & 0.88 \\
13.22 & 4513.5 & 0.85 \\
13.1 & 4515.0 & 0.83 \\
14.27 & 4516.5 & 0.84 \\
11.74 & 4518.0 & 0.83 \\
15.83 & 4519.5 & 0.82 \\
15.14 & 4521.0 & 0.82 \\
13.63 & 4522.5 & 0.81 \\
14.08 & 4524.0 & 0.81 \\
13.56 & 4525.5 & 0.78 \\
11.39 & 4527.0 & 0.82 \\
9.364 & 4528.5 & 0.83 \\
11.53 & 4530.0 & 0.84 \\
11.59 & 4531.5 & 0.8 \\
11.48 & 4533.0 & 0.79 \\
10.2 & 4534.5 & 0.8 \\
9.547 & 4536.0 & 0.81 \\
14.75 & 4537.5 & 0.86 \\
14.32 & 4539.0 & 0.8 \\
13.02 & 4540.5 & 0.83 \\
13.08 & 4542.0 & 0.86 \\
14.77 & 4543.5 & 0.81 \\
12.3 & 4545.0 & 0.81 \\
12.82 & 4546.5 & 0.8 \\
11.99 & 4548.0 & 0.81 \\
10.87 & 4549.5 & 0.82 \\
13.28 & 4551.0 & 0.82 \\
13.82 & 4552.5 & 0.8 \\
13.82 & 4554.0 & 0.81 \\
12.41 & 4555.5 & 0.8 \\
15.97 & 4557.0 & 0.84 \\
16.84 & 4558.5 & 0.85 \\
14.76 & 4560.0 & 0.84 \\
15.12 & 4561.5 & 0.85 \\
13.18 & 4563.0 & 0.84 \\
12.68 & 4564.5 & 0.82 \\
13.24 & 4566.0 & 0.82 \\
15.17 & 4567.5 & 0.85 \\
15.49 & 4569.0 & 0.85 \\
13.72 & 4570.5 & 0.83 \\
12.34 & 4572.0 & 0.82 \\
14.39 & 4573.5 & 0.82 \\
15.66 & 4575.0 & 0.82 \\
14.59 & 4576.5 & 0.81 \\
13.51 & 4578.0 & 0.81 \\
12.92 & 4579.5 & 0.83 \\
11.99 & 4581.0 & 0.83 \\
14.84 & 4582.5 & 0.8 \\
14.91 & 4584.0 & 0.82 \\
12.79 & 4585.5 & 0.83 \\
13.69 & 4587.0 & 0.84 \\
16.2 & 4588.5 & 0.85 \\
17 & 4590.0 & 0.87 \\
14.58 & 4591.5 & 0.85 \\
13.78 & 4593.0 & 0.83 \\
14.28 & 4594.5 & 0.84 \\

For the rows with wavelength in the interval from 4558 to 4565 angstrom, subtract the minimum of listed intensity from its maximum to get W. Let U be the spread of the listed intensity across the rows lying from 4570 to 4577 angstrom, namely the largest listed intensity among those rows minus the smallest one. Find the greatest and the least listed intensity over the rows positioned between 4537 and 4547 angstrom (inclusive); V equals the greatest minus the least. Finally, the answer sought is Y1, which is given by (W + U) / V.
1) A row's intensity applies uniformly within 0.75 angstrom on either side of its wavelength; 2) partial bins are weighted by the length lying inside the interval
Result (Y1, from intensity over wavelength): 3.0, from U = 3.3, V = 2.5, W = 4.16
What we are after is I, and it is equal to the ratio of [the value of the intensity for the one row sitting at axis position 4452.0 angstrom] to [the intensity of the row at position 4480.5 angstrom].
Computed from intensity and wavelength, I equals 0.92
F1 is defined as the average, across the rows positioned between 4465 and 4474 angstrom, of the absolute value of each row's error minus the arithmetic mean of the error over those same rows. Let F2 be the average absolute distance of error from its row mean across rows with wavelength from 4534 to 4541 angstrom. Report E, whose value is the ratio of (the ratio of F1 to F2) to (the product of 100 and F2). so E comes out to 0.42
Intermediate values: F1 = 0.017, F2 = 0.0200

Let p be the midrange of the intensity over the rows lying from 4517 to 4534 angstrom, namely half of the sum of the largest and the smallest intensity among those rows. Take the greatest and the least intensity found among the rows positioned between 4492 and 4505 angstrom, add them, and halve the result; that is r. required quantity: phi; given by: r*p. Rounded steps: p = 12.6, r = 14.3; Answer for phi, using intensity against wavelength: 180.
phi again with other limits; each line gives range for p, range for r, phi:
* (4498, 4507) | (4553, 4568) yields 212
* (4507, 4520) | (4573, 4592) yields 205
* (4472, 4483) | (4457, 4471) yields 125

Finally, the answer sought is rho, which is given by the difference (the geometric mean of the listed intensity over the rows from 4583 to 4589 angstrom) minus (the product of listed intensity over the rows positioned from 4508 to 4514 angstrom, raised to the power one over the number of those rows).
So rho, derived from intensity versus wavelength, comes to 0.0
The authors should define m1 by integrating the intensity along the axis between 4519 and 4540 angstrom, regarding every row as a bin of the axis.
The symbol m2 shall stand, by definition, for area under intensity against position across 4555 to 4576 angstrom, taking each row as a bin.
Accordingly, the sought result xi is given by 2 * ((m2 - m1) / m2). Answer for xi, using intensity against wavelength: 0.3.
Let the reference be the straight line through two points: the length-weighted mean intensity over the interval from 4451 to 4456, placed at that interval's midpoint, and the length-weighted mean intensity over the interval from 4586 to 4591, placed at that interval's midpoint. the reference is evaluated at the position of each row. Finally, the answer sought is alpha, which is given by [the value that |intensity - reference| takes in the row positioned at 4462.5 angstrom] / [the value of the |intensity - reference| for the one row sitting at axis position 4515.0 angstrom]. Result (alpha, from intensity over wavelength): 0.2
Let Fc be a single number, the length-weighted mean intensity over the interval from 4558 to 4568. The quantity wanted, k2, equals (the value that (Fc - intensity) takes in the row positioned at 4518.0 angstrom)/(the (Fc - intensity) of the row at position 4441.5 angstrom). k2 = 0.7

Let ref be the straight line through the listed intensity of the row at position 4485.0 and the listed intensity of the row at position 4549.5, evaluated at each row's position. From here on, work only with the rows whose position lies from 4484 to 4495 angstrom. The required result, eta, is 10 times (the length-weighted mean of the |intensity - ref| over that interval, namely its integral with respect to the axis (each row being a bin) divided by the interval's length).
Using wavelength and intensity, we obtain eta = 12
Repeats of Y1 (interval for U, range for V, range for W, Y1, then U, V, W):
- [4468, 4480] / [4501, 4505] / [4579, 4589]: 2.0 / 4.7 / 4.5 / 4.21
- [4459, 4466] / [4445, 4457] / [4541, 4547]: 1.0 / 5.3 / 7.7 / 2.47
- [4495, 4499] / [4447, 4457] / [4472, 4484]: 1.1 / 2.2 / 7.1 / 5.90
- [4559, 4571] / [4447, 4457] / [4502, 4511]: 0.9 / 2.8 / 7.1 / 3.62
